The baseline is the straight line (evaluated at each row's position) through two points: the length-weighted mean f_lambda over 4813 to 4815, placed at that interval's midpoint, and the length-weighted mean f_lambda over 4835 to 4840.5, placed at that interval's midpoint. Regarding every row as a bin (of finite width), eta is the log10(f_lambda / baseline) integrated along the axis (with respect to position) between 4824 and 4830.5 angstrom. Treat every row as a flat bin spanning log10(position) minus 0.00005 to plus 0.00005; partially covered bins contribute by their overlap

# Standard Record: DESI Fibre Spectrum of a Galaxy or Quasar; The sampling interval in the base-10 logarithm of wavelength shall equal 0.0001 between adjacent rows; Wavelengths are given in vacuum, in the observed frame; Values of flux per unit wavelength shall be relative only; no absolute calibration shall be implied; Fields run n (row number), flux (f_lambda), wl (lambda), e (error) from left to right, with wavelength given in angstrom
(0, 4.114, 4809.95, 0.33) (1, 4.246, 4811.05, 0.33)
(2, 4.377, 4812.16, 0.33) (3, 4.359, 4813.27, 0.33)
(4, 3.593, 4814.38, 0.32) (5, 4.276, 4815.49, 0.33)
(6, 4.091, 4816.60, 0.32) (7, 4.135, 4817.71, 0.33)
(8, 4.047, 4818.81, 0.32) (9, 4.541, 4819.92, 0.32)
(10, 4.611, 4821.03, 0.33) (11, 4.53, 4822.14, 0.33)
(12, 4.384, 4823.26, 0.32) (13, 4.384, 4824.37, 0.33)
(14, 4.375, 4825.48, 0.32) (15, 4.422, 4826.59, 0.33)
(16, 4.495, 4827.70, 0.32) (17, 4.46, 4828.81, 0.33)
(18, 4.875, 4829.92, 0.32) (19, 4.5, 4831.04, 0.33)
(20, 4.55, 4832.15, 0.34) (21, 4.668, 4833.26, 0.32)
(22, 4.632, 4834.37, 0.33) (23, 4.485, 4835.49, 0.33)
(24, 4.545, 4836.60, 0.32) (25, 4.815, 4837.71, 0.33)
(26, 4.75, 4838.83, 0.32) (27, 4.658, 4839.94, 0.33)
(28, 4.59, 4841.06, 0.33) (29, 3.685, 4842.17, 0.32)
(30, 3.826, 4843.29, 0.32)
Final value 0.109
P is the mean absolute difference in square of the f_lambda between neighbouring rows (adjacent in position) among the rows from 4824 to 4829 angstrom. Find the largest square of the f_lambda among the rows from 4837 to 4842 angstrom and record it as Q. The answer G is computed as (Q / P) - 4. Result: 60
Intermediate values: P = 0.4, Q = 23.2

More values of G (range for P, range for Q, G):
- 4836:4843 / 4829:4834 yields 6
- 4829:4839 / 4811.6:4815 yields 11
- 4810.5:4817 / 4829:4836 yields 4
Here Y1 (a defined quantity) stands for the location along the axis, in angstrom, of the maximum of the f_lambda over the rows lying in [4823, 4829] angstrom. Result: 4827.70 angstrom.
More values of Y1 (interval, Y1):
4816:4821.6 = 4821.03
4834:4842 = 4837.71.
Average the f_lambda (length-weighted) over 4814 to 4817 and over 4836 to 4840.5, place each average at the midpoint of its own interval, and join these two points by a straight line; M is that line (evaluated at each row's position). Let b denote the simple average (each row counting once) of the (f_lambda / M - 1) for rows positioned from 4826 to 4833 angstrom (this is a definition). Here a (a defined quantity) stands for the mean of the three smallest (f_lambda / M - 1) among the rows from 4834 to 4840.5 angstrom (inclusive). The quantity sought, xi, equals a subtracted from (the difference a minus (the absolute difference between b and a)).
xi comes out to -0.051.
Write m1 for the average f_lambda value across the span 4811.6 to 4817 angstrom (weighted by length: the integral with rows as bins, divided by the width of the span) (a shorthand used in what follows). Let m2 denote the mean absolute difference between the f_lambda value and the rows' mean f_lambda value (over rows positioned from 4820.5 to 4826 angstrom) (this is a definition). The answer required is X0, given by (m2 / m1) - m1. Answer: -4.1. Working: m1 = 4.1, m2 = 0.09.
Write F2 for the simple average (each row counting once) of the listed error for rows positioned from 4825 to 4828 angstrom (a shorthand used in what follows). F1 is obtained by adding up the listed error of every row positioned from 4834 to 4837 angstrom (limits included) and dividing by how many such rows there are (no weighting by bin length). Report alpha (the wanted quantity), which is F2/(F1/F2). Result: 0.320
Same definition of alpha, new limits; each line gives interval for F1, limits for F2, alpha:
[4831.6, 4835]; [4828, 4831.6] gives 0.323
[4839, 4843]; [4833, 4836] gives 0.327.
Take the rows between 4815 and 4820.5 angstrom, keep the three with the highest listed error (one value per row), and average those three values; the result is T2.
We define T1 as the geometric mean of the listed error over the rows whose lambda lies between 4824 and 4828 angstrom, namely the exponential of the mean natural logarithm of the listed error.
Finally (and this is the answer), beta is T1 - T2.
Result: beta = -0.002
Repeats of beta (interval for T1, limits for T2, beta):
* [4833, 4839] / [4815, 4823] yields -0.005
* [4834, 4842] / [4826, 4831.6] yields -0.003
